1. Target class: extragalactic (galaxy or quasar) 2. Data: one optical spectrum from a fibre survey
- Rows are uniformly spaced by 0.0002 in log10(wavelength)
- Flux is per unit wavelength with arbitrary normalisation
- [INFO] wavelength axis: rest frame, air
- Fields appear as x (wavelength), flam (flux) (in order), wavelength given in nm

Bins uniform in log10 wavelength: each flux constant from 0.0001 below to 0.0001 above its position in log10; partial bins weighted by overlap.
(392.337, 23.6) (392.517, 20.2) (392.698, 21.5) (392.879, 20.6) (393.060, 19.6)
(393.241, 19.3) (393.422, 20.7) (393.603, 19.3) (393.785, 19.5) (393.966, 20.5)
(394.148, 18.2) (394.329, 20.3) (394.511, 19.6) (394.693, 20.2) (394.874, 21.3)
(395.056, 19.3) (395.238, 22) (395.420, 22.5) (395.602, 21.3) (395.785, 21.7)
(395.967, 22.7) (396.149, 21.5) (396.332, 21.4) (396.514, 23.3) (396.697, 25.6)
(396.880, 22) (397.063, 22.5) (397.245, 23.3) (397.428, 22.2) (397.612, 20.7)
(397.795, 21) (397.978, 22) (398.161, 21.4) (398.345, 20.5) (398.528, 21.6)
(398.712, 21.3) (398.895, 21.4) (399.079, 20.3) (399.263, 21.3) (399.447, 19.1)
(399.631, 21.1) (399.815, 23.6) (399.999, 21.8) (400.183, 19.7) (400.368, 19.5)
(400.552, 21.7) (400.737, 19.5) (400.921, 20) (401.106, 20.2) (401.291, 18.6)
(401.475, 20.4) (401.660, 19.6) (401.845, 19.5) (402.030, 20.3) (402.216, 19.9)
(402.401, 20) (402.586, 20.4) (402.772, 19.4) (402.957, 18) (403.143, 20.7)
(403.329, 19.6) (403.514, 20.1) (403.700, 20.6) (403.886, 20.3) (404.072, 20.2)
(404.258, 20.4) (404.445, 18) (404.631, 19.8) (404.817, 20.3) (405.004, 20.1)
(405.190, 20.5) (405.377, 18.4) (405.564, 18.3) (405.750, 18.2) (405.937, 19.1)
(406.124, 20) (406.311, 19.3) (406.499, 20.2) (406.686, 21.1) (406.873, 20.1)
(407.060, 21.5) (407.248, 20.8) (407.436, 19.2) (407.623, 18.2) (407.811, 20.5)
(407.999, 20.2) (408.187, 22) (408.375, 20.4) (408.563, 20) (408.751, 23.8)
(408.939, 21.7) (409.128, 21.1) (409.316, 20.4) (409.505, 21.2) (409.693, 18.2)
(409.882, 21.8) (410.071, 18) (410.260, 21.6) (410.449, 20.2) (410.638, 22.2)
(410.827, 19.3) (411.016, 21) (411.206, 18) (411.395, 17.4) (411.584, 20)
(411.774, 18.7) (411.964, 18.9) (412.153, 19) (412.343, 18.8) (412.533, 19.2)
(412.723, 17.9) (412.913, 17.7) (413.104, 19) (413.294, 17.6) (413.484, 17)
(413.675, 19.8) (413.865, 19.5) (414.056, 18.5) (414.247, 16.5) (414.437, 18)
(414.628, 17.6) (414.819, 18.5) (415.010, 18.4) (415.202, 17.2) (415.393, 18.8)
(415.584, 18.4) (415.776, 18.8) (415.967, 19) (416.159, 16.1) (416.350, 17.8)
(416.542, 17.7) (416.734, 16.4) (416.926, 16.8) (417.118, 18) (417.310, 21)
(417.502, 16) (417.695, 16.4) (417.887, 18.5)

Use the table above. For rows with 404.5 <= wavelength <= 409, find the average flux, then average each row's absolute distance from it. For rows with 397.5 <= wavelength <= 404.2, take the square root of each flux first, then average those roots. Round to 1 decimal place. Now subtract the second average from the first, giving -3.6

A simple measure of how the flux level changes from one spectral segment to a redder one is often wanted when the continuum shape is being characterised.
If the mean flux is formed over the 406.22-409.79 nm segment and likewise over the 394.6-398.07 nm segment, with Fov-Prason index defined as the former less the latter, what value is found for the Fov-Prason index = -1.40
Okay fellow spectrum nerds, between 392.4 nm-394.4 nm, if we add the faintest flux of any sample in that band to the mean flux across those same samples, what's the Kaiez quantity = 38.2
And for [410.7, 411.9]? 36.5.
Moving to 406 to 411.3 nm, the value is 38.4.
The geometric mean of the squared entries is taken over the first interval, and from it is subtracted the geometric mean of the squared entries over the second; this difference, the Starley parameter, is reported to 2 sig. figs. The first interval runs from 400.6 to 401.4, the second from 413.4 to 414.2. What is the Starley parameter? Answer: 34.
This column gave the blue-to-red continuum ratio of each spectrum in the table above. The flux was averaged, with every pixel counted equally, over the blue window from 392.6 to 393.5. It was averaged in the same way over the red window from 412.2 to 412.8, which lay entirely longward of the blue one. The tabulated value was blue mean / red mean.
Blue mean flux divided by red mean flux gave 1.09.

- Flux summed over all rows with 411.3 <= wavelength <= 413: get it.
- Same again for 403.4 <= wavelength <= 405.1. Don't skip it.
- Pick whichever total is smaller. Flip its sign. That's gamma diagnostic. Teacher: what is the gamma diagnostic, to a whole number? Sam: -168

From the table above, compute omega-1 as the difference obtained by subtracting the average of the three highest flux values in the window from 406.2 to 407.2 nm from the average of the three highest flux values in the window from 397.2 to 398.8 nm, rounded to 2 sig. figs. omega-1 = 1.6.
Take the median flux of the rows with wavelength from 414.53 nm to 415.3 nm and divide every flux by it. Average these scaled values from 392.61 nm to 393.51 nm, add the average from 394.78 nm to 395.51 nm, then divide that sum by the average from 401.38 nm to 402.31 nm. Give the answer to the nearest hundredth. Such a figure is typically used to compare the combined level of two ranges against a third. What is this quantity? 2.09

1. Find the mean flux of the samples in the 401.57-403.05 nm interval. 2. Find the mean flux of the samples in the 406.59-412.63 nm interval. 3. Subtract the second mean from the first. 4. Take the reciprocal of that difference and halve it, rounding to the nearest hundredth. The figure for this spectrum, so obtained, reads -0.99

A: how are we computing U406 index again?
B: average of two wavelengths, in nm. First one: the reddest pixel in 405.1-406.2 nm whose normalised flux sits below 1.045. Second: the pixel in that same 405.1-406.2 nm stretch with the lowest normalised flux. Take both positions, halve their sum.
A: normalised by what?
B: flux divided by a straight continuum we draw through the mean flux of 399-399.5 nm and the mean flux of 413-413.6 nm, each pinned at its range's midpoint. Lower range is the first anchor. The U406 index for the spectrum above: 405.84 nm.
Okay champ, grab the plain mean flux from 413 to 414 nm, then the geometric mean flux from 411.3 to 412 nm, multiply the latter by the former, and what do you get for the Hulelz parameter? 348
